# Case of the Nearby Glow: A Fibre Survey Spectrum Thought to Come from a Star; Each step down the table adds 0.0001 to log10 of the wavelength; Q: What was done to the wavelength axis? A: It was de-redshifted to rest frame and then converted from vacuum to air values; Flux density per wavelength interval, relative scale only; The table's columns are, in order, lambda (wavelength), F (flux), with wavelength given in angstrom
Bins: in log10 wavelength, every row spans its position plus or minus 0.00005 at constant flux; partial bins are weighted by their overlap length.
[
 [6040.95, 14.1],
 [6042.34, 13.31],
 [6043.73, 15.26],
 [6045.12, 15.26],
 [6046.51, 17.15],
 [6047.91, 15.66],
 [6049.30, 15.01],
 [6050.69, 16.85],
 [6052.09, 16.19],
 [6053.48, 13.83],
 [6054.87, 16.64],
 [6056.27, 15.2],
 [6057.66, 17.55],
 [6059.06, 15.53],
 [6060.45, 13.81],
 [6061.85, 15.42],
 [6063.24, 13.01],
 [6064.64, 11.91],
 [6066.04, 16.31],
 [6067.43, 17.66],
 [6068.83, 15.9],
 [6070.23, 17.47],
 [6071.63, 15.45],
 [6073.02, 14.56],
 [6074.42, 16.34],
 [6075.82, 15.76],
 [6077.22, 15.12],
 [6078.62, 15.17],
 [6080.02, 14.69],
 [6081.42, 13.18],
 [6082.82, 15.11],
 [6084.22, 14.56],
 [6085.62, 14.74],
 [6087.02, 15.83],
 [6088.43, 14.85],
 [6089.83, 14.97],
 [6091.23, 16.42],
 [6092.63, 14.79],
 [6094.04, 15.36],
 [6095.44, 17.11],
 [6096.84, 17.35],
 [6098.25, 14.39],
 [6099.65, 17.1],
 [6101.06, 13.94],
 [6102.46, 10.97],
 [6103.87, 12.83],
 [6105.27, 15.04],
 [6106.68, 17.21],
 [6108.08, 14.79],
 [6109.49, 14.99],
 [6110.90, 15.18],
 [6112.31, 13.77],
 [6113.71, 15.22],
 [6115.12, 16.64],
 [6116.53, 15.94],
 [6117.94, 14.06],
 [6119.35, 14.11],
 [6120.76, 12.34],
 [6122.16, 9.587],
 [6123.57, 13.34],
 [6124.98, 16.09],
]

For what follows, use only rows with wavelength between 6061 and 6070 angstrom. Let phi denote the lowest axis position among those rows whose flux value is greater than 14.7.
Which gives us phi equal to 6061.85 angstrom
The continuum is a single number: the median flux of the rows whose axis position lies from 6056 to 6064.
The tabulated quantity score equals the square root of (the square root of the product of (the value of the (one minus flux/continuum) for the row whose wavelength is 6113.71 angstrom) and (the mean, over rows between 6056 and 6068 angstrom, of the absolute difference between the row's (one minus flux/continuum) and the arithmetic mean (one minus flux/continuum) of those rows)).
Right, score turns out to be 0.15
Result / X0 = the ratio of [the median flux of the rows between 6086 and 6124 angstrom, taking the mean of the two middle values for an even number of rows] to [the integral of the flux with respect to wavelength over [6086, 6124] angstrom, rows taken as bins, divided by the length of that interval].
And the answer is 1.01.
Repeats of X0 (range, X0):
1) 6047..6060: 0.99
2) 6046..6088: 1.00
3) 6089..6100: 1.00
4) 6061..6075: 1.02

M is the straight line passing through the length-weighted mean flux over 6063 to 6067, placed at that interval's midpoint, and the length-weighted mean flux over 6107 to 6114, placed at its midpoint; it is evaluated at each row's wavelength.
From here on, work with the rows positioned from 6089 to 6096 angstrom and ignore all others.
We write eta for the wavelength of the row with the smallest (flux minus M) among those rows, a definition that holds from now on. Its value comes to 6092.63 angstrom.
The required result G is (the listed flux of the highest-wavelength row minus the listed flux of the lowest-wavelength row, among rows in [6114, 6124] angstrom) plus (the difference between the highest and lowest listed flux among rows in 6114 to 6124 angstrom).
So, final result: 3.8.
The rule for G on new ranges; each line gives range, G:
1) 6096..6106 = 4.1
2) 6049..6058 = 6.3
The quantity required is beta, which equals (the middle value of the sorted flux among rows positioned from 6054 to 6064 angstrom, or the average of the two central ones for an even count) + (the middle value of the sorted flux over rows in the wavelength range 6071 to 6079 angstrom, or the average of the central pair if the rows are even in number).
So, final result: 30.73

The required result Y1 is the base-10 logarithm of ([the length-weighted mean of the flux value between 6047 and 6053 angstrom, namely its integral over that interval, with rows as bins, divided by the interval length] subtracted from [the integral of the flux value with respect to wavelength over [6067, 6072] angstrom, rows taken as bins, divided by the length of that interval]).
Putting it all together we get -0.13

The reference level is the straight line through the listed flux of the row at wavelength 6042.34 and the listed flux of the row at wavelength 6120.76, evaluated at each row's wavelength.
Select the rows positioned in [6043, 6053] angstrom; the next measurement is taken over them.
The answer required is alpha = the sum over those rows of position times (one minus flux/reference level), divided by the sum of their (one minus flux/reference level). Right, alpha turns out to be 6048.2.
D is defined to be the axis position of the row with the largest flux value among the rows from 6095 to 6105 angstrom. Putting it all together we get 6096.84 angstrom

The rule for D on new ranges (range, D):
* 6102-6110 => 6106.68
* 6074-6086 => 6074.42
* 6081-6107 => 6096.84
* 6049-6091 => 6067.43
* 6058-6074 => 6067.43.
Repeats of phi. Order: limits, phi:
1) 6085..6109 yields 6085.62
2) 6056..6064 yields 6056.27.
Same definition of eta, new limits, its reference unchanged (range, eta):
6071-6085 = 6081.42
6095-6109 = 6102.46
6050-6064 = 6063.24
